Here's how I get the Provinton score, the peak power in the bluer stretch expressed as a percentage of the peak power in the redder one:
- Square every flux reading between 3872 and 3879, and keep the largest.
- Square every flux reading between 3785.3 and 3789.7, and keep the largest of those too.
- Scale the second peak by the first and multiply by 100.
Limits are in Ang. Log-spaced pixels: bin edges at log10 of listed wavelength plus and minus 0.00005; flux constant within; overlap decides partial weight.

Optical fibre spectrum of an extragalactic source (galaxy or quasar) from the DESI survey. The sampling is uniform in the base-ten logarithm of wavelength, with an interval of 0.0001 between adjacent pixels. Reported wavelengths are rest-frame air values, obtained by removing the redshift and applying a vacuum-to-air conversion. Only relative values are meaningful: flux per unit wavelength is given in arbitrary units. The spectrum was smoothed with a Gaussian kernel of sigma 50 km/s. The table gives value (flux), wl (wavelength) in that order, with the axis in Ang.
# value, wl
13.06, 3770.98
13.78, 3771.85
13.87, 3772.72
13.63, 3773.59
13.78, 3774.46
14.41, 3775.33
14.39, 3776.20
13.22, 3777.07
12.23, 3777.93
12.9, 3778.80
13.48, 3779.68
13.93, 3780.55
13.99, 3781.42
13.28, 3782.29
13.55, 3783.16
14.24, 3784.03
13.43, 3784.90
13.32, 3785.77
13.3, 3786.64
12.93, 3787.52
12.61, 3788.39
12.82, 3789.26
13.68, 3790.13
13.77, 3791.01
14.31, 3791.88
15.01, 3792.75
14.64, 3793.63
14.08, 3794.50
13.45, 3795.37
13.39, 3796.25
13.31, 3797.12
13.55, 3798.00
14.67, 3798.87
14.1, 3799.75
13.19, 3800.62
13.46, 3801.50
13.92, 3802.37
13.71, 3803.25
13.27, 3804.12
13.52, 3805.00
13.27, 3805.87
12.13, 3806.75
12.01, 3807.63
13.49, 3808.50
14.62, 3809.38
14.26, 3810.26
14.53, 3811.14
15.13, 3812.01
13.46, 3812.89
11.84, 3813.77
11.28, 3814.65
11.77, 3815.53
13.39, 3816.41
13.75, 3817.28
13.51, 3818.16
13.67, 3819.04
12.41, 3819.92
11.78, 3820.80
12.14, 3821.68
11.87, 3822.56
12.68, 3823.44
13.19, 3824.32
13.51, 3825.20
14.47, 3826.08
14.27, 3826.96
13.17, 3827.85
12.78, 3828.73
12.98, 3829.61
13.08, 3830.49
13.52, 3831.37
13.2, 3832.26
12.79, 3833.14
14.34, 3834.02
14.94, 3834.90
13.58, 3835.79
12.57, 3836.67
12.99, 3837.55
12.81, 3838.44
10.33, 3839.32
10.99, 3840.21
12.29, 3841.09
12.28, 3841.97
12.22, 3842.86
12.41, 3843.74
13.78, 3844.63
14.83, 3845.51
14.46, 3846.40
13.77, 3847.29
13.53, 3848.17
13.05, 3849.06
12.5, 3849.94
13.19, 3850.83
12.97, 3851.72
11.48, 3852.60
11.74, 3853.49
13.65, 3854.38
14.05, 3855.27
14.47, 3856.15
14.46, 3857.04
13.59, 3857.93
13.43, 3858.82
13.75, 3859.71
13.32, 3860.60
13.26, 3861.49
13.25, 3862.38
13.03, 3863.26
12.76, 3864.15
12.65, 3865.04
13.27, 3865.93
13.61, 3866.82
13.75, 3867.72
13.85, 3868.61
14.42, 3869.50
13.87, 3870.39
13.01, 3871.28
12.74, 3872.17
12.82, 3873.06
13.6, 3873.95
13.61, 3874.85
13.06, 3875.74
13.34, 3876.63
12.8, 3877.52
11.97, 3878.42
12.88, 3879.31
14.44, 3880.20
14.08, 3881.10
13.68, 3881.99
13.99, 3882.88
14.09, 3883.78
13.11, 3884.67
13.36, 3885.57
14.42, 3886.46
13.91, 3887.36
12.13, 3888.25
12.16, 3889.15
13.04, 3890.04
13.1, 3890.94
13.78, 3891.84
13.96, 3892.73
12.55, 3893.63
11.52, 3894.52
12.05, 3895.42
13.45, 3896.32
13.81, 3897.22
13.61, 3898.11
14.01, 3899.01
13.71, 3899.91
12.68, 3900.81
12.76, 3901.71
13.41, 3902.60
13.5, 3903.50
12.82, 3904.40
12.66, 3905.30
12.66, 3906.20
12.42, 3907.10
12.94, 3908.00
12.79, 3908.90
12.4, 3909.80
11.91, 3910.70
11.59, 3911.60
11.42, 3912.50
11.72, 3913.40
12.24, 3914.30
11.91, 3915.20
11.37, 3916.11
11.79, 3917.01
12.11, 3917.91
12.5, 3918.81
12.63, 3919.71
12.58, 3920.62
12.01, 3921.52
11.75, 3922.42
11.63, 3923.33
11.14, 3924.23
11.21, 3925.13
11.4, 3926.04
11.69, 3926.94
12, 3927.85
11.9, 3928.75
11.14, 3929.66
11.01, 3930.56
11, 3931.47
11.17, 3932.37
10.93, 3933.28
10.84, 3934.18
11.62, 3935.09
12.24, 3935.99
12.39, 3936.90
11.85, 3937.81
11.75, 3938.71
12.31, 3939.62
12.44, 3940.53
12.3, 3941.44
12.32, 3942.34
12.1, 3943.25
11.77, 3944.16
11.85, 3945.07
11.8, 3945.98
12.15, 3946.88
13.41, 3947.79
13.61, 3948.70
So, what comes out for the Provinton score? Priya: 96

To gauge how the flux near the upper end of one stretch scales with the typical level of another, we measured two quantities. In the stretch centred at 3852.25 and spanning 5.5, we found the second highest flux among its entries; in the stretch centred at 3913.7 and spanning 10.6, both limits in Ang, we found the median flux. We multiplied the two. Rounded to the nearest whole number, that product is 157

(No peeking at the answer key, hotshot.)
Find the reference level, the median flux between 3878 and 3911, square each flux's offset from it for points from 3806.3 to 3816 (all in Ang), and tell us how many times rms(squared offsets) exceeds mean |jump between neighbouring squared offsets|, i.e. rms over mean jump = 1.30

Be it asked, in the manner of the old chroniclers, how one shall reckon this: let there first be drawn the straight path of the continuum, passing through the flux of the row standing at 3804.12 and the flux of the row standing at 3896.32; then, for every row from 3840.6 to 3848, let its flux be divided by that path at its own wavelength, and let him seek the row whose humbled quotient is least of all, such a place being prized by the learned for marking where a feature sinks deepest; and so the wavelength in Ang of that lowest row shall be 3842.86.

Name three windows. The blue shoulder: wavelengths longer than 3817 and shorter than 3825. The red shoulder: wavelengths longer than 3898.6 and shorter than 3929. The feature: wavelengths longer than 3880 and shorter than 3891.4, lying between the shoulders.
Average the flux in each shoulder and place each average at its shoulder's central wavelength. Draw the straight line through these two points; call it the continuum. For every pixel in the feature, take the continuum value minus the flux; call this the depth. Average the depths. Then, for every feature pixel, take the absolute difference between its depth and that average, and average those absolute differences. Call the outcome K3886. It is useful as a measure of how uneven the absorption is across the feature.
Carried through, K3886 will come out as 0.62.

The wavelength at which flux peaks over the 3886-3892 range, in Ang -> 3886.46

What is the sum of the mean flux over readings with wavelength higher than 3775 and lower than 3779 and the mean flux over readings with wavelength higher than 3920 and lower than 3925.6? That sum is 25.2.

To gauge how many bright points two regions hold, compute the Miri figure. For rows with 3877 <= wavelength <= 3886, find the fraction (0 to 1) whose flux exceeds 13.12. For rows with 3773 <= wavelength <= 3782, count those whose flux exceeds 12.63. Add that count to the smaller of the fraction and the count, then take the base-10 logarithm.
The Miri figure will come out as 0.98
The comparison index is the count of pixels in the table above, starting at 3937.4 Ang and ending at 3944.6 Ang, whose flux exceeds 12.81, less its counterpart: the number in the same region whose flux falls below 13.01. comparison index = -8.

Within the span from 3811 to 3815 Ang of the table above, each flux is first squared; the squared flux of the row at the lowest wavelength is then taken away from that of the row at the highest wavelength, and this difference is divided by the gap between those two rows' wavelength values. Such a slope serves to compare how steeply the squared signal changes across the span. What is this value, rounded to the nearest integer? -24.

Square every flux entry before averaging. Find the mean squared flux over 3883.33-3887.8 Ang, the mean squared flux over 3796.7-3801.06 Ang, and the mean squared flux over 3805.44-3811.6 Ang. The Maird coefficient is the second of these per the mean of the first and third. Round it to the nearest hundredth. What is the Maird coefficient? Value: 1.02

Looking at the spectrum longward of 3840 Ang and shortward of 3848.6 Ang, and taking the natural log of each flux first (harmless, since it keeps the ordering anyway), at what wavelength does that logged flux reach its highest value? 3845.51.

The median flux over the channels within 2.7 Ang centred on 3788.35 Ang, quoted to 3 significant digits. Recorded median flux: 12.8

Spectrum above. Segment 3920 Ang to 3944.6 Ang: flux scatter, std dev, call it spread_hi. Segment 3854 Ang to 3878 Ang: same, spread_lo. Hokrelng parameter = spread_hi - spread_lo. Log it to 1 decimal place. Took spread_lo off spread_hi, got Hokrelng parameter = 0.0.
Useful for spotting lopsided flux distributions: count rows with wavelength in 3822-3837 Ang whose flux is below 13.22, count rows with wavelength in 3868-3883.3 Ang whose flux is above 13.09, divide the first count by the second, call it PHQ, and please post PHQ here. 1.00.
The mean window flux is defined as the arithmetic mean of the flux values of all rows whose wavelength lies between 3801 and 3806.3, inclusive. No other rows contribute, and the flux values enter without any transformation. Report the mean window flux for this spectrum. 13.5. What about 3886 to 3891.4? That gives 13.1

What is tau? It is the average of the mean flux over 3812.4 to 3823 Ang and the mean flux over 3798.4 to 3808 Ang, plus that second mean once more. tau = 26.4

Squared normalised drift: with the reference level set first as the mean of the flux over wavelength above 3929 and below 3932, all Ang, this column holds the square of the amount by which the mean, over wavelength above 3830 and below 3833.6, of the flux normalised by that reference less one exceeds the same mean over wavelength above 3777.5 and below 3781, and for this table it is 0.0000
